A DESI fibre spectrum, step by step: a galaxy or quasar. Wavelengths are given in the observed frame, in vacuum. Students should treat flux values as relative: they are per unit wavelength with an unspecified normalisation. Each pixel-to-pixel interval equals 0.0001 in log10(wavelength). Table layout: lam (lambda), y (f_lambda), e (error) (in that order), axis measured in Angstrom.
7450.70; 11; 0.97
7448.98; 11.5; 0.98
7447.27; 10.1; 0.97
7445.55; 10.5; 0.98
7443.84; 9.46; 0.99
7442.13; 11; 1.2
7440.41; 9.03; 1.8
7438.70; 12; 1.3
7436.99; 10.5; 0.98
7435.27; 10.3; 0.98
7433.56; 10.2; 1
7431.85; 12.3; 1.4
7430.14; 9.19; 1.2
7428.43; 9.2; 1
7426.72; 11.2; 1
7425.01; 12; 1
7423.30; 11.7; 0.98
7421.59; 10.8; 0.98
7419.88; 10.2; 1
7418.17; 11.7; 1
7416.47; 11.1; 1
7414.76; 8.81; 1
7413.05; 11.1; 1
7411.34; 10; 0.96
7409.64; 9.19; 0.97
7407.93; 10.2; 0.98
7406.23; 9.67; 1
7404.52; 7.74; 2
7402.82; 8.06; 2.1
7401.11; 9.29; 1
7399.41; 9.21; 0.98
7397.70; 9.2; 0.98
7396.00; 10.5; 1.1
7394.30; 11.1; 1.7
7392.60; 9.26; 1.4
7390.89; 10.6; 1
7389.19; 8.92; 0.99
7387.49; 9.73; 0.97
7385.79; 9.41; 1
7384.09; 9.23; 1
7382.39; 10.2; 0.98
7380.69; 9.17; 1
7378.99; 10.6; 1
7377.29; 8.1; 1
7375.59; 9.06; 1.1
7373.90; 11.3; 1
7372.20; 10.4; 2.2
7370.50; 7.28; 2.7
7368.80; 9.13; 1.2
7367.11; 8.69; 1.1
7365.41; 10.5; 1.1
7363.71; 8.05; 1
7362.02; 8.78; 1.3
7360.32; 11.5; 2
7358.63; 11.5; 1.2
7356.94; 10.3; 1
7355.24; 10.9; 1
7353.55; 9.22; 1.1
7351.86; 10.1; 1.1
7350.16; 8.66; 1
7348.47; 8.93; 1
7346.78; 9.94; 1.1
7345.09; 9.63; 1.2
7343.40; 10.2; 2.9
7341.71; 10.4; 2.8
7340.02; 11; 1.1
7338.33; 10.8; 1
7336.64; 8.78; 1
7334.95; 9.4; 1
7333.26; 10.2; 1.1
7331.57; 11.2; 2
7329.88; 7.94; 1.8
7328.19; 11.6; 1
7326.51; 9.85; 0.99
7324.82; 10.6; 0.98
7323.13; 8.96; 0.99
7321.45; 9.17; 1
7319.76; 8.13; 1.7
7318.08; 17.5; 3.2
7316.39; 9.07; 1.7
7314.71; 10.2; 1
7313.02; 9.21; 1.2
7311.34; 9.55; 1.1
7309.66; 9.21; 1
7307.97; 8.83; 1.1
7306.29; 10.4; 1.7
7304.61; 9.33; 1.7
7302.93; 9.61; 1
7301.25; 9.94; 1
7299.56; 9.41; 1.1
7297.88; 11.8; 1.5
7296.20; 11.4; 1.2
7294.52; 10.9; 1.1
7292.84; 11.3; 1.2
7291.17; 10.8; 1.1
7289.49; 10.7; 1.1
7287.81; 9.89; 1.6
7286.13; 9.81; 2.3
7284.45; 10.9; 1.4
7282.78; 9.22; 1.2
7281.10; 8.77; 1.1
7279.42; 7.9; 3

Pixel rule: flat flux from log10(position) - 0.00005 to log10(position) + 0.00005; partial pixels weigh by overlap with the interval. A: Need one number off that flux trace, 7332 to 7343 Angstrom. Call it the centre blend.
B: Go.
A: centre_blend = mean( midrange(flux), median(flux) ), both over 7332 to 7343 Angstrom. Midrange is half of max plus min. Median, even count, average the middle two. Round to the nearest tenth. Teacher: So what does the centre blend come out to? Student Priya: 10.1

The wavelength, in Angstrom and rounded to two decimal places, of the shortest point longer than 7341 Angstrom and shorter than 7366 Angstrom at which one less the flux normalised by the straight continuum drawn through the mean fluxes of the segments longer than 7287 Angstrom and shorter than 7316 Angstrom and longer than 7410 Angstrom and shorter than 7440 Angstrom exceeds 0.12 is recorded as 7348.47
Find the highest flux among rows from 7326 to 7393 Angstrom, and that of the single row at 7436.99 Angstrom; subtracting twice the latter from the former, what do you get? -9.4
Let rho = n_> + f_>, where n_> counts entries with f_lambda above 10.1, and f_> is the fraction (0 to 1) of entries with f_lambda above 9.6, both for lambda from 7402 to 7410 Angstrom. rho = 1.4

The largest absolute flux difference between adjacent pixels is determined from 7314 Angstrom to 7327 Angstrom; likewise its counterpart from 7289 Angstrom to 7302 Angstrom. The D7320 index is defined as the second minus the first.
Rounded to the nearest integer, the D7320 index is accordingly -7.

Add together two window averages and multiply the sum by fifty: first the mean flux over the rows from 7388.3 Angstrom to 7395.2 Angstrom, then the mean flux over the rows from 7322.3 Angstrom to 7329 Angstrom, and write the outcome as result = 1011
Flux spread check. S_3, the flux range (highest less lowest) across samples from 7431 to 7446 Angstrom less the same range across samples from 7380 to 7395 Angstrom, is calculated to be 1.1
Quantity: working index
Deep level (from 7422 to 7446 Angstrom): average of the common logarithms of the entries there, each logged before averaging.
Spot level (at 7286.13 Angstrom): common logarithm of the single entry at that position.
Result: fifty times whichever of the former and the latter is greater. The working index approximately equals 51.2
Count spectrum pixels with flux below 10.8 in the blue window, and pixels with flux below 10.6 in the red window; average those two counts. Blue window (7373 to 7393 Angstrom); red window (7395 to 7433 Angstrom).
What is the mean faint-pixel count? 12.5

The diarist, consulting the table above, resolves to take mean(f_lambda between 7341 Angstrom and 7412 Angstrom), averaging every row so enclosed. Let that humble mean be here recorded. 9.6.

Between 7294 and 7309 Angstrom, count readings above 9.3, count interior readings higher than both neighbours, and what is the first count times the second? 24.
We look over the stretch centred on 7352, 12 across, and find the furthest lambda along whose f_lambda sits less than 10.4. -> 7356.94 Angstrom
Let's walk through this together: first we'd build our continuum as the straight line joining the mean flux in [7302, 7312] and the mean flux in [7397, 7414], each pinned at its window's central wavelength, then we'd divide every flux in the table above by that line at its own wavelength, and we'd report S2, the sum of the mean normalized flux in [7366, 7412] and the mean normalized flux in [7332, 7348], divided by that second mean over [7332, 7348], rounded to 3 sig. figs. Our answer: 1.95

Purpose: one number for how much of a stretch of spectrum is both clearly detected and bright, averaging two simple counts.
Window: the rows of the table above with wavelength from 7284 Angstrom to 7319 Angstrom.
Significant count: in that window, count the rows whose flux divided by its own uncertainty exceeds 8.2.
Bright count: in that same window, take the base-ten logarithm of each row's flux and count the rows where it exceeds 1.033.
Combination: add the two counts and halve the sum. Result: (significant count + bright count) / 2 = 9.0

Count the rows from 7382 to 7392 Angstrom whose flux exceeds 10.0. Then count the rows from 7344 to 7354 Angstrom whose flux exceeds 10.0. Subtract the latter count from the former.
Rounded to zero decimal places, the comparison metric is 1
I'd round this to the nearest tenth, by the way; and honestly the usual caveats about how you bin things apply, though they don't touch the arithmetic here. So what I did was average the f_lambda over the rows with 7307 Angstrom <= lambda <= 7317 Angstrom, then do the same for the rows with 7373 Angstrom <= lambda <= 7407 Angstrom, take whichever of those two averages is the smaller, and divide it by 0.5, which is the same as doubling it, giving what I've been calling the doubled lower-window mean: 18.7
